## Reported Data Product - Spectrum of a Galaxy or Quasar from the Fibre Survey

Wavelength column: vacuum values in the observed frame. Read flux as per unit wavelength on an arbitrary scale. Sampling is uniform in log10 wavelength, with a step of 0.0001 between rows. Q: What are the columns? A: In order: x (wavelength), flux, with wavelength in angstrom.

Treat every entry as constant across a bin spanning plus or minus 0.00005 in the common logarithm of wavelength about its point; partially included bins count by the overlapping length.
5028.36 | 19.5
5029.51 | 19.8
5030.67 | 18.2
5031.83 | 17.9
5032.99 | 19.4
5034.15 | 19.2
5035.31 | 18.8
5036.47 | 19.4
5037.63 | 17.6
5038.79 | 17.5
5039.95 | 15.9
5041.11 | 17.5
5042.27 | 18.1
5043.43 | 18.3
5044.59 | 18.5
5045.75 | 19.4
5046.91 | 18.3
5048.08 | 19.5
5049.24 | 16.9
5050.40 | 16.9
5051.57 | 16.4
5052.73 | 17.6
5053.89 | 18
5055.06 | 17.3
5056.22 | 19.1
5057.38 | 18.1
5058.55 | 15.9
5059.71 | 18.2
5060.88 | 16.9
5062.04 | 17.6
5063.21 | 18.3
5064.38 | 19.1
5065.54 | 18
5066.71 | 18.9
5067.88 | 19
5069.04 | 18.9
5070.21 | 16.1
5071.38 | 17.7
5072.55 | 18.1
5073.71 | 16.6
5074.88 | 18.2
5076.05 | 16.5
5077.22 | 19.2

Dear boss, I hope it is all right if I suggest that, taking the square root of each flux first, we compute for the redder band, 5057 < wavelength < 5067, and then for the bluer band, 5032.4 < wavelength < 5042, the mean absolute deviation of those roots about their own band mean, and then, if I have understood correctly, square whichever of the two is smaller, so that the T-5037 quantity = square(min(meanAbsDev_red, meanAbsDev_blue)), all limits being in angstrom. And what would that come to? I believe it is 0.008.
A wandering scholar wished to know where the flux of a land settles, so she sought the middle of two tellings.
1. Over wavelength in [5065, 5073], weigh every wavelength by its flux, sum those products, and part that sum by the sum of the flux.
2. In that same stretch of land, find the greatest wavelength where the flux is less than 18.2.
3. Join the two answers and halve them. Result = 5070.8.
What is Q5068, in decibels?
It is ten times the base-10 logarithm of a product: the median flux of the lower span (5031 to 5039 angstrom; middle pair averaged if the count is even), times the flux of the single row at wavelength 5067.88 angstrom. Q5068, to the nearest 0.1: 25.5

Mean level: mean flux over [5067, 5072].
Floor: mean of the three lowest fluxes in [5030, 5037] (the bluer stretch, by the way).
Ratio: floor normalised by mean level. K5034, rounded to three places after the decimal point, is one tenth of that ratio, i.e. 0.102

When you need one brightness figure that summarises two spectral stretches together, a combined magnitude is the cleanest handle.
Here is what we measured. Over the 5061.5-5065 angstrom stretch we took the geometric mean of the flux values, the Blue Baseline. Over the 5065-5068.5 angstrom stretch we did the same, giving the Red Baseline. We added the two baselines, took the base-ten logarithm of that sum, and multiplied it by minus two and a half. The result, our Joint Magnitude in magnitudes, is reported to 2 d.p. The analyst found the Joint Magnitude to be -3.92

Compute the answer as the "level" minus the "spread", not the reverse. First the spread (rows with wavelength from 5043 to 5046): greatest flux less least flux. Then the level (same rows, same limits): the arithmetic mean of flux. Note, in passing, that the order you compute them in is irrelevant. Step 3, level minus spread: 17.6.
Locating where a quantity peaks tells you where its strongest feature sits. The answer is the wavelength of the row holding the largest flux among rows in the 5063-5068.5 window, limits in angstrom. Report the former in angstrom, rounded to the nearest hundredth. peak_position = 5064.38 angstrom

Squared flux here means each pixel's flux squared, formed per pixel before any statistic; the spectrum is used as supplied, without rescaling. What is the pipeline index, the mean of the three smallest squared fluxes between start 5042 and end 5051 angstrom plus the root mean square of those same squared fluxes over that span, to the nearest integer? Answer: 635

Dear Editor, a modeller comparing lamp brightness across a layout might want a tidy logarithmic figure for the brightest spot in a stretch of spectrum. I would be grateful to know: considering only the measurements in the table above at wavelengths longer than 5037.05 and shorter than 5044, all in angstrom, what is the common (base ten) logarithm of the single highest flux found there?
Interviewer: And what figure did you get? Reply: 1.262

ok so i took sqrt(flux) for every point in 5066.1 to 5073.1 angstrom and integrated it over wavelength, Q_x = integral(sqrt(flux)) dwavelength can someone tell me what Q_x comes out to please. 29.8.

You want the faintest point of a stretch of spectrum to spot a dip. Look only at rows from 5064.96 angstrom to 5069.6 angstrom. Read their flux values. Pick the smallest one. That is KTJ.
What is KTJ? 18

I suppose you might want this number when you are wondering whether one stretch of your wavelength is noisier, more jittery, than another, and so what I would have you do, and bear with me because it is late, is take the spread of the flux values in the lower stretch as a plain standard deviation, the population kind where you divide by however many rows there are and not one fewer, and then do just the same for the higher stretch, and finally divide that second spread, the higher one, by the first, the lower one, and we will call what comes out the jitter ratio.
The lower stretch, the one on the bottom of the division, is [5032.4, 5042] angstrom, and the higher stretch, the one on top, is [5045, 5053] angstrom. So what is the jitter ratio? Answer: 0.99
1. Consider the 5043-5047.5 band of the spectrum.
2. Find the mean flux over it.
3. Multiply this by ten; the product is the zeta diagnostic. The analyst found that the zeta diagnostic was 186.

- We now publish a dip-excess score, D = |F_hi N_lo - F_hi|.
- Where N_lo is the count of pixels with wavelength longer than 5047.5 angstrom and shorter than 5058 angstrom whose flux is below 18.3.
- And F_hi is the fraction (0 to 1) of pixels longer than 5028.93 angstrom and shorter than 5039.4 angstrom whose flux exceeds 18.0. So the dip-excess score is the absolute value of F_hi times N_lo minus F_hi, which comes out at 4.0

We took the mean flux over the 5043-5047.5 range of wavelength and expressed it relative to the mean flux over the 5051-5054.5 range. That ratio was 1.07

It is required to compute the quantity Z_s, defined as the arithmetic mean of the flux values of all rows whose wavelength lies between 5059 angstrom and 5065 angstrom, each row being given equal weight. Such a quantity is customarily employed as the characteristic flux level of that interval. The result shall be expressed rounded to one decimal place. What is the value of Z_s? 18.0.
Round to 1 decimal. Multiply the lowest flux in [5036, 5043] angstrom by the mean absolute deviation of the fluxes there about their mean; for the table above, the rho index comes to 11.5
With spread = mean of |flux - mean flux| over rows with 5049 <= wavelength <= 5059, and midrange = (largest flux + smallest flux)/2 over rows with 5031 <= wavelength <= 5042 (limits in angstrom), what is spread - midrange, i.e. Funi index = -16.9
